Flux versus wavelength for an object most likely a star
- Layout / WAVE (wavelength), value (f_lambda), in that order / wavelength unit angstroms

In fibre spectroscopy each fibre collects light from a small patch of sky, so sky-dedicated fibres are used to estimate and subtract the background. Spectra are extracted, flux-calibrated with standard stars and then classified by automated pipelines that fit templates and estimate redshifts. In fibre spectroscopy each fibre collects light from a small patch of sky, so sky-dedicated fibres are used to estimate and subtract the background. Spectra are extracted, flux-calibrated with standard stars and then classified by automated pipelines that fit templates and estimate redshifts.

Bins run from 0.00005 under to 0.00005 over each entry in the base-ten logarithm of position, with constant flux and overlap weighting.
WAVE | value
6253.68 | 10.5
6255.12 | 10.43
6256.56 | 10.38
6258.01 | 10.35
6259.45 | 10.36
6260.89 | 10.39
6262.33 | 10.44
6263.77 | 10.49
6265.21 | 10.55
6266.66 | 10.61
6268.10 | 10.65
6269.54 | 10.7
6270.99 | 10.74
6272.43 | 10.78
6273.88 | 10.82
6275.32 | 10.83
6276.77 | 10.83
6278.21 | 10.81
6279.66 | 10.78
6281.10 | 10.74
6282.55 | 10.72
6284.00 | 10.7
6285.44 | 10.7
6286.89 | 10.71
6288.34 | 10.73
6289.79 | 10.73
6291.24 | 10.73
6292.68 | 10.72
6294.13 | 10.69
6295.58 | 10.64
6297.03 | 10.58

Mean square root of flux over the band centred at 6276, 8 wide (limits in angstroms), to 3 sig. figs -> 3.29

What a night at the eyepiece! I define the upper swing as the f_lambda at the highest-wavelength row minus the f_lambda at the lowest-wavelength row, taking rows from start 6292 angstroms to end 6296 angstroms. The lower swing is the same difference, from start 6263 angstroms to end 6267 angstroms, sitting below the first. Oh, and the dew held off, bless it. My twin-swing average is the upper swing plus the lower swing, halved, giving 0.020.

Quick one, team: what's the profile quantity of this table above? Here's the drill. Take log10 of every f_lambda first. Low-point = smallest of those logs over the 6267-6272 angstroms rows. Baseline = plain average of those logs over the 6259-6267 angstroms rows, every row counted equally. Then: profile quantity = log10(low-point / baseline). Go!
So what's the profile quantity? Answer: 0.0031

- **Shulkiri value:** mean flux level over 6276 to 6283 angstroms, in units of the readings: 10.8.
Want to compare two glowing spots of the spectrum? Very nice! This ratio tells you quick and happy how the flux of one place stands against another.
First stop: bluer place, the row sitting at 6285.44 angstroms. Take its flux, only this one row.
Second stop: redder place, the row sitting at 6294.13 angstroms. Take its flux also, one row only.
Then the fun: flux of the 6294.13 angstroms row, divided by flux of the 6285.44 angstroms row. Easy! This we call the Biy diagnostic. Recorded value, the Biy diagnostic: 1.00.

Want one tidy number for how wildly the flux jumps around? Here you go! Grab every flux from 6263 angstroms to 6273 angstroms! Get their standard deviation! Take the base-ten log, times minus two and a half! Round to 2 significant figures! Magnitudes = 2.5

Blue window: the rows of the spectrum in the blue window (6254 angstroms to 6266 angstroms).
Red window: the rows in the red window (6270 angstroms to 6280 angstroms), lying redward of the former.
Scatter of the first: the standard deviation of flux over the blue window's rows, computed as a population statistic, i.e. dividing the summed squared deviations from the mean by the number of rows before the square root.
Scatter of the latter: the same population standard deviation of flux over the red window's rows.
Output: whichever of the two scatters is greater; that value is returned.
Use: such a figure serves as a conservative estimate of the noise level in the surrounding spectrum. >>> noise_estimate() 0.064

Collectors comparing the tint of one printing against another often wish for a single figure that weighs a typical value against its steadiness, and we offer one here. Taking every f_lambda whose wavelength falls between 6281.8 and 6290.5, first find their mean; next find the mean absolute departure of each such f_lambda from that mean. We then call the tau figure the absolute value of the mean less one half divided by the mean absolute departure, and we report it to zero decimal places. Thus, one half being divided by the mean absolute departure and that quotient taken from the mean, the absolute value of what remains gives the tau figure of 32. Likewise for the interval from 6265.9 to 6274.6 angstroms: 3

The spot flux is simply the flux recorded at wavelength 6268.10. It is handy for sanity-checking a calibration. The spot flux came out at 10.65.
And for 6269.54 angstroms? 10.7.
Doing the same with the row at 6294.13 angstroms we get 10.69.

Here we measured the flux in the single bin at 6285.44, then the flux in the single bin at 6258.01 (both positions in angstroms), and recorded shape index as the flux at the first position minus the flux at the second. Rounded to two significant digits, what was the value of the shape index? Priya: 0.35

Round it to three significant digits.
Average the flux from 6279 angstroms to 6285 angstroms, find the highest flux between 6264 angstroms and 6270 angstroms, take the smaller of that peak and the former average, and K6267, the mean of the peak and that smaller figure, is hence 10.7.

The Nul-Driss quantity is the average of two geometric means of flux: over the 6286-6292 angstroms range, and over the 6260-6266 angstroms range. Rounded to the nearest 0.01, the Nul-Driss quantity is 10.60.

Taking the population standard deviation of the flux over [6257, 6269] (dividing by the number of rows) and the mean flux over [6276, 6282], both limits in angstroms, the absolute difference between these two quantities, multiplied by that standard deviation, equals 1.1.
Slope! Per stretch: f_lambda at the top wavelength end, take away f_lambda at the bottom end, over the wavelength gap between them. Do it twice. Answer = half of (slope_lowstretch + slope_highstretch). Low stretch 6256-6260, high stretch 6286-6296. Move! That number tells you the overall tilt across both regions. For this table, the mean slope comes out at -0.0075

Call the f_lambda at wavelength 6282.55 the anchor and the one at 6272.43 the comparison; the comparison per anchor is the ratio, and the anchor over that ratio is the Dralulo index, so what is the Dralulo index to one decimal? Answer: 10.7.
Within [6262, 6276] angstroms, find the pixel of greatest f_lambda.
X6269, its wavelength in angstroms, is 6275.32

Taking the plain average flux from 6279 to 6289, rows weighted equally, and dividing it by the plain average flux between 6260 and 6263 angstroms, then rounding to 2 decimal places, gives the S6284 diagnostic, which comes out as 1.03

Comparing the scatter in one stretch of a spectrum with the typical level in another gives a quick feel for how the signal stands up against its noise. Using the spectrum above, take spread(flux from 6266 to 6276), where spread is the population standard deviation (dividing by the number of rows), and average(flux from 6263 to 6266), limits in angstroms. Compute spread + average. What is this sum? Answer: 10.6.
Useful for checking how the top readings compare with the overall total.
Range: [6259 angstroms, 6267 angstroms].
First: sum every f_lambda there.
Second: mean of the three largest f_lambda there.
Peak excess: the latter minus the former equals -52.3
